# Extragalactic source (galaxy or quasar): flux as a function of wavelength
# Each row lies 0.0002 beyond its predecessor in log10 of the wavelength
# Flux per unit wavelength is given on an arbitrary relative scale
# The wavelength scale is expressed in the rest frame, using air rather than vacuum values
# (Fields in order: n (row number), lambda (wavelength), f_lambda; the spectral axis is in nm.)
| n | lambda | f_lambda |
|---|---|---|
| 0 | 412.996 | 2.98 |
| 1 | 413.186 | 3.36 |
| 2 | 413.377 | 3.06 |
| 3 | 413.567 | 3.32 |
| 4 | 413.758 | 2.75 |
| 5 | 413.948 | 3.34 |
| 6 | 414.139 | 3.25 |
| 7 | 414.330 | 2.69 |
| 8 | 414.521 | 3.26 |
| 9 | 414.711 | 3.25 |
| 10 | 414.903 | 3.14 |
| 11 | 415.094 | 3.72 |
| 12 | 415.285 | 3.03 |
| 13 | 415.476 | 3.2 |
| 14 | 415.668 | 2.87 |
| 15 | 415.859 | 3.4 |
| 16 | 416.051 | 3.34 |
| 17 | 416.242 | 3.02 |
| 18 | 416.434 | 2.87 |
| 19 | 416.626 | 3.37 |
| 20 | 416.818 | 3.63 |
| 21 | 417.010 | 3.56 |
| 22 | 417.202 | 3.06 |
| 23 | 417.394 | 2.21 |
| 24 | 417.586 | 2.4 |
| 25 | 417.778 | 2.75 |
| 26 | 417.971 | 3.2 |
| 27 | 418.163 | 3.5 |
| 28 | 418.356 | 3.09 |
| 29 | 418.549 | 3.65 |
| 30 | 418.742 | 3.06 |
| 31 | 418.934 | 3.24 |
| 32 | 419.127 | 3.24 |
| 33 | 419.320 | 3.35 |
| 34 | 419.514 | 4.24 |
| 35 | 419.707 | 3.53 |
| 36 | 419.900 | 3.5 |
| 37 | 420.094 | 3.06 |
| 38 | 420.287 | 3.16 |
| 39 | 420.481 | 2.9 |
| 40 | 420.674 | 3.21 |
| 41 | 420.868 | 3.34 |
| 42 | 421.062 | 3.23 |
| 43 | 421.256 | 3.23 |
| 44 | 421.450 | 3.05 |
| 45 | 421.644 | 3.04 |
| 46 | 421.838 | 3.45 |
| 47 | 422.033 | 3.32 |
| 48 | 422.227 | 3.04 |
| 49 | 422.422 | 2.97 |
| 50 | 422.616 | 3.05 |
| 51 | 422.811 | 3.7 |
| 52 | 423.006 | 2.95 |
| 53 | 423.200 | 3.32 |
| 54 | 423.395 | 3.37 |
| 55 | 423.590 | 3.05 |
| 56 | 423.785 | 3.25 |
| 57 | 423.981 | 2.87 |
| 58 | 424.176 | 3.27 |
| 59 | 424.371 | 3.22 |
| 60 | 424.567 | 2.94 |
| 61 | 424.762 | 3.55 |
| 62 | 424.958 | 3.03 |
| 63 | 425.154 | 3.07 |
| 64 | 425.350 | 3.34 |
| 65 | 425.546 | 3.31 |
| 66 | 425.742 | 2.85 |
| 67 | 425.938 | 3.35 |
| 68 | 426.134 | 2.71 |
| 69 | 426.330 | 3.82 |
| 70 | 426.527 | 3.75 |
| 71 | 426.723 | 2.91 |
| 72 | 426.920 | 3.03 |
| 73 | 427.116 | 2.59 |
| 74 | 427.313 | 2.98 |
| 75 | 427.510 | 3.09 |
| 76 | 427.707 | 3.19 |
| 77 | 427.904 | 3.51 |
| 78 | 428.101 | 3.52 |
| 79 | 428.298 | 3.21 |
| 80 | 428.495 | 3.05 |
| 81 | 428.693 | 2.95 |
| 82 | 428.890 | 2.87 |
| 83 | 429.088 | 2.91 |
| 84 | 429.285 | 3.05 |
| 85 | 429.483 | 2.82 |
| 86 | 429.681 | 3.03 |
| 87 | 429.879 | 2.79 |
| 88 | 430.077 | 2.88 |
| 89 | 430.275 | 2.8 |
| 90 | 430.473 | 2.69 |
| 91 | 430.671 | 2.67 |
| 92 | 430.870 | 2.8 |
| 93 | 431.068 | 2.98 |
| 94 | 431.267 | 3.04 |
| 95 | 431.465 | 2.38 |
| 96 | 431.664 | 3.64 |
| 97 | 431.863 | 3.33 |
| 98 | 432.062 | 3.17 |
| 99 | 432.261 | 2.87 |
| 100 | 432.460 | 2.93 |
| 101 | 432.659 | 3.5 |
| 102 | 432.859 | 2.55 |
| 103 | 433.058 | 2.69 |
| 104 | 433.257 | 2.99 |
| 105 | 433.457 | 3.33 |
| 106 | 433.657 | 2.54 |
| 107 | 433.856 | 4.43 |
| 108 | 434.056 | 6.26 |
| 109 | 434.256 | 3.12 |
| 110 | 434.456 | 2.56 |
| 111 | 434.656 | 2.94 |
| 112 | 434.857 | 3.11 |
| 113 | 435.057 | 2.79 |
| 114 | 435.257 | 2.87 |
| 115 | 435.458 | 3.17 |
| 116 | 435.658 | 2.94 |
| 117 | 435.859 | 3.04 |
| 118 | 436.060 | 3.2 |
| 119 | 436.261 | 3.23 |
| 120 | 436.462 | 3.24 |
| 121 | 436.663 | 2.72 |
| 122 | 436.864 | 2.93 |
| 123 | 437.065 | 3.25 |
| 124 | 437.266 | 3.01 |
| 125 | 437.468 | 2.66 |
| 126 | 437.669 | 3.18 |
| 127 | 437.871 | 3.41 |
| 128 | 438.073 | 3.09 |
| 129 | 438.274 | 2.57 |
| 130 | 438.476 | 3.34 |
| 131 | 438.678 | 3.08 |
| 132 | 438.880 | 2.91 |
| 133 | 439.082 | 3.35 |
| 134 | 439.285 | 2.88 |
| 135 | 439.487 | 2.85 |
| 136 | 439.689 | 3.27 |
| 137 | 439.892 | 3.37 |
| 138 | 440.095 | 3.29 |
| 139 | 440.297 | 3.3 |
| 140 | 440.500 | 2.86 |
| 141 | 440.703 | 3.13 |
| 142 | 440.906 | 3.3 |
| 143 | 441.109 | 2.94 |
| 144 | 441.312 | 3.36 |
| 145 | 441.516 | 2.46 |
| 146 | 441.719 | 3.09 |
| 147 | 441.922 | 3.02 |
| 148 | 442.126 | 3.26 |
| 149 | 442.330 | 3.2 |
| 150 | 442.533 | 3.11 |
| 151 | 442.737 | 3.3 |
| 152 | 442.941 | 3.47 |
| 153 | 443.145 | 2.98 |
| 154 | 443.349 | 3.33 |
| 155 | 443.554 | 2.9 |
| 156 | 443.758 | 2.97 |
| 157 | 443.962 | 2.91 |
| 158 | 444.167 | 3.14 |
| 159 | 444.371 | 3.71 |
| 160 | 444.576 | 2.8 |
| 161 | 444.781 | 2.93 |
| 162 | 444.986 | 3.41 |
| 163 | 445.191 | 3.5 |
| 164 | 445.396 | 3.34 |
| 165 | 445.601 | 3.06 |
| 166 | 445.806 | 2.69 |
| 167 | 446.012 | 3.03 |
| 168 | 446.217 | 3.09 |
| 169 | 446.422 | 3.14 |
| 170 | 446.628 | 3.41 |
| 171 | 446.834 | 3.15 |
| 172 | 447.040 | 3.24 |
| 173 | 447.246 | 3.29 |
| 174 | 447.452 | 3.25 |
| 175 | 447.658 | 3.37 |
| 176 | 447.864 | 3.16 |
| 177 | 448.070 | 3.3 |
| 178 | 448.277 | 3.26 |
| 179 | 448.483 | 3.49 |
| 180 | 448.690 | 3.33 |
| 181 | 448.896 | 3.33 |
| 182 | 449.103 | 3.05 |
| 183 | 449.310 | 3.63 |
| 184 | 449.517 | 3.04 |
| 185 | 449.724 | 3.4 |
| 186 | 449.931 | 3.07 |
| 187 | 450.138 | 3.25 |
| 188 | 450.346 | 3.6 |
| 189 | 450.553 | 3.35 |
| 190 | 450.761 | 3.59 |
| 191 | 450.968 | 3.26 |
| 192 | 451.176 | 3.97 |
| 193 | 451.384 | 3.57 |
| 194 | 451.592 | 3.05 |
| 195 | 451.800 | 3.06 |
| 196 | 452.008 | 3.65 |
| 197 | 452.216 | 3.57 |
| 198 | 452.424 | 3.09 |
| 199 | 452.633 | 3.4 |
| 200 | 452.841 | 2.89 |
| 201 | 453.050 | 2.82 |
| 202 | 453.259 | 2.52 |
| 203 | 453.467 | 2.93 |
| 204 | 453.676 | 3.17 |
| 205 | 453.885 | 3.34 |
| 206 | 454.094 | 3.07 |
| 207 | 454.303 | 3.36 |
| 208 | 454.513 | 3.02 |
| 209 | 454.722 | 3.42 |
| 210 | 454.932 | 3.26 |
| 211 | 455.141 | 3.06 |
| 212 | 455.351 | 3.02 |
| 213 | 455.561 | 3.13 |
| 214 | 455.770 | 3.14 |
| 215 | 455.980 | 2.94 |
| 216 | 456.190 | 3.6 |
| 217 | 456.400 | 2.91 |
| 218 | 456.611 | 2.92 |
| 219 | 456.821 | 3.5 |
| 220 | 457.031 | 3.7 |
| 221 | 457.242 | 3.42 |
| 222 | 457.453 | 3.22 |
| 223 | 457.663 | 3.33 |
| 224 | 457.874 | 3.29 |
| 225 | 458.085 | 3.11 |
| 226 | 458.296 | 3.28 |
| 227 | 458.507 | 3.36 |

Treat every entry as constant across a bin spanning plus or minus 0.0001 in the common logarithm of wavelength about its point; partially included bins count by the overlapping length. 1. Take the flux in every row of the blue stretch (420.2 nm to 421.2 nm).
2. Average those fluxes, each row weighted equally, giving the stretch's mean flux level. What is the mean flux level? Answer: 3.17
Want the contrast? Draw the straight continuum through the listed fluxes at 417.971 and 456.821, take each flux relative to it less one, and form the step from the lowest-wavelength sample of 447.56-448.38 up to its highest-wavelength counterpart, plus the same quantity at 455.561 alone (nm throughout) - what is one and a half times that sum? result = -0.20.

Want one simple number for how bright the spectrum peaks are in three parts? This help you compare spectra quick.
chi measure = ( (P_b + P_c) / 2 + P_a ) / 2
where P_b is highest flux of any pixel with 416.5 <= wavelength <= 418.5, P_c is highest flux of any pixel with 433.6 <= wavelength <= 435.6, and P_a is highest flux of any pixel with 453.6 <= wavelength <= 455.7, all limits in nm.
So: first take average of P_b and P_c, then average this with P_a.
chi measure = 4.18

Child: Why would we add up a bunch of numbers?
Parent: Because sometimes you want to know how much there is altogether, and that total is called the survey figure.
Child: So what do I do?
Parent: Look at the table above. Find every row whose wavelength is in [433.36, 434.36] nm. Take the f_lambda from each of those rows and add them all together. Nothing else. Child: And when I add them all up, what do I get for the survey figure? 19.7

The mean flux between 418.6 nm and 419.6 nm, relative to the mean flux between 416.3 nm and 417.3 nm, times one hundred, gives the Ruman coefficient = 104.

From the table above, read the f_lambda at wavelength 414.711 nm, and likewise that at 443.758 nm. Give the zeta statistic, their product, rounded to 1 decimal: 9.7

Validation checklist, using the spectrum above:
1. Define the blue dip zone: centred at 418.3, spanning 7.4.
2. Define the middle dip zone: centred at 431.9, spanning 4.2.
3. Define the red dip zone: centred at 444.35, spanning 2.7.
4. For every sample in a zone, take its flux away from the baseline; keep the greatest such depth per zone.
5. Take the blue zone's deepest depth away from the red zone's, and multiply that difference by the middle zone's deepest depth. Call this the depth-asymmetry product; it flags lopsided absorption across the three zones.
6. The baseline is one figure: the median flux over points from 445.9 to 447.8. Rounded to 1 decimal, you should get -0.5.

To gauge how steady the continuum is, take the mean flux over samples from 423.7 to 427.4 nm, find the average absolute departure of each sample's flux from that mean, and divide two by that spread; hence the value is 7.6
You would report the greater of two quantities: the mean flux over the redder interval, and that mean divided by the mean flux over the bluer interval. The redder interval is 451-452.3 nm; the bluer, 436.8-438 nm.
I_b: 3.5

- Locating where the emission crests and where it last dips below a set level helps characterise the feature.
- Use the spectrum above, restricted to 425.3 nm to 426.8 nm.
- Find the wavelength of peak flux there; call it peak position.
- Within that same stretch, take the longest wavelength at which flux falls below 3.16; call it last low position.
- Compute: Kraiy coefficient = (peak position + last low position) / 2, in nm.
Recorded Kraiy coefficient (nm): 426.53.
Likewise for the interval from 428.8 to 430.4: 429.78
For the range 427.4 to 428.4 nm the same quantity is 427.81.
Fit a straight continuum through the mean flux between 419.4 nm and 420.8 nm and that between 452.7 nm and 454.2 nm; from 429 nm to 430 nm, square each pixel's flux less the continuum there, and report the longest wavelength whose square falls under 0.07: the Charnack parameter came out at 429.681 nm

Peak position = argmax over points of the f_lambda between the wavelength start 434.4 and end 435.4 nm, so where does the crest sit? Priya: 434.857 nm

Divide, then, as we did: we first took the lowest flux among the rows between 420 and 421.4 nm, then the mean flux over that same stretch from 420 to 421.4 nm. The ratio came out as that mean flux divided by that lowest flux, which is 1.09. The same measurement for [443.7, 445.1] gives 1.12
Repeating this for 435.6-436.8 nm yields 1.13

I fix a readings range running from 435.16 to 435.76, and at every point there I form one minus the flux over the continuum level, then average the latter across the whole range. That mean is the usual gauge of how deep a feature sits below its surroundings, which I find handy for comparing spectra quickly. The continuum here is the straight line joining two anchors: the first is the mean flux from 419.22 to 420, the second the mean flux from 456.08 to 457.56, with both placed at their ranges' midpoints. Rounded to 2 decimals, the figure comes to 0.15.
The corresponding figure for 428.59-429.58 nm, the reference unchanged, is 0.18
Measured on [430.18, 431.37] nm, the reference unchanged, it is 0.20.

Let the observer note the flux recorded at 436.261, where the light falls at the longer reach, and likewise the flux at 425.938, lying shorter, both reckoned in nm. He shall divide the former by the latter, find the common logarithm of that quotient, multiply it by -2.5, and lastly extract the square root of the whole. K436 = 0.20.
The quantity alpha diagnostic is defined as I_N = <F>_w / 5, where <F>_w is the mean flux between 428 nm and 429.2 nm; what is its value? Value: 0.617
